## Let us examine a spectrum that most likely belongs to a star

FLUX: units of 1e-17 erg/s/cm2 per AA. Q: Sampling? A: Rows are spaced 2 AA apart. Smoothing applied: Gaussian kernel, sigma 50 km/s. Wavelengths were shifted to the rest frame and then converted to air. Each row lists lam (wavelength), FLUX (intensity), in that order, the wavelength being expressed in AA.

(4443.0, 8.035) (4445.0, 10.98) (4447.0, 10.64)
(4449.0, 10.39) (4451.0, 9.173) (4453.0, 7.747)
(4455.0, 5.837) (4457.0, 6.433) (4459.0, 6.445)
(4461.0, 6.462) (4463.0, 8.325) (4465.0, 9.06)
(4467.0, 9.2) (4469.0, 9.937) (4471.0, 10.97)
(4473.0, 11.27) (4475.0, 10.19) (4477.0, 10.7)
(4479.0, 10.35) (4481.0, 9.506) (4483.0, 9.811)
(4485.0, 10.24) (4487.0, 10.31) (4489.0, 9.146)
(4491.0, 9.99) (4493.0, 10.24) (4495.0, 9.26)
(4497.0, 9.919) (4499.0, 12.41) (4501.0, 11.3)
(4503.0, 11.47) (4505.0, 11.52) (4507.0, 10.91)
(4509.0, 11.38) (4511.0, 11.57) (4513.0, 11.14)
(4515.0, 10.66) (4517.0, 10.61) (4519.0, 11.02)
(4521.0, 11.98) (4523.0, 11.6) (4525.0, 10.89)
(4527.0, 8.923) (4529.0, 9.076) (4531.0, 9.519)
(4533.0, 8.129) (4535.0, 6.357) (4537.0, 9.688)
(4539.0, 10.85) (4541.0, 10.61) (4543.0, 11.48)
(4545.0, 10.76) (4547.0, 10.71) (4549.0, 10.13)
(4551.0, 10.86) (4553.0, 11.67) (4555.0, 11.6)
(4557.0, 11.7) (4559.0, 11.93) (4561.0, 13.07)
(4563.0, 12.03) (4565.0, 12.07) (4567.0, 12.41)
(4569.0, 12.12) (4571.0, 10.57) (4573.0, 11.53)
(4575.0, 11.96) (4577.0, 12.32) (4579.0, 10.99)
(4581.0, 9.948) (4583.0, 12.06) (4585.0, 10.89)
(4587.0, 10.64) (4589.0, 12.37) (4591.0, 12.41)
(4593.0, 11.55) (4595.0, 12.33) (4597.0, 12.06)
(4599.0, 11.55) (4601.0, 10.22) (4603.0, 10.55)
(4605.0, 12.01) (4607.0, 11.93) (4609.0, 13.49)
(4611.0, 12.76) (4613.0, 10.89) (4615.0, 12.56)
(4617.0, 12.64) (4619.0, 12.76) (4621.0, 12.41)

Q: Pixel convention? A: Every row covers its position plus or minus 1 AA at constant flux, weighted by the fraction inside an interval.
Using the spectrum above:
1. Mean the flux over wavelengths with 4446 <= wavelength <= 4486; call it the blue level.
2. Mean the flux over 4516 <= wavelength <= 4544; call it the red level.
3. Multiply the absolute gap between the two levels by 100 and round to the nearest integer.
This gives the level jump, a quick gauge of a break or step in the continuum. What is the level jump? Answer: 92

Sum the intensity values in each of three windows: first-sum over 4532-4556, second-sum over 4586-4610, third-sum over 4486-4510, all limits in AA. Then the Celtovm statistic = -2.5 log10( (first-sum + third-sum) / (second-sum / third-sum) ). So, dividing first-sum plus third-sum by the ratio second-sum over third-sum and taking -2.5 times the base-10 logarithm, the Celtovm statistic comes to -5.89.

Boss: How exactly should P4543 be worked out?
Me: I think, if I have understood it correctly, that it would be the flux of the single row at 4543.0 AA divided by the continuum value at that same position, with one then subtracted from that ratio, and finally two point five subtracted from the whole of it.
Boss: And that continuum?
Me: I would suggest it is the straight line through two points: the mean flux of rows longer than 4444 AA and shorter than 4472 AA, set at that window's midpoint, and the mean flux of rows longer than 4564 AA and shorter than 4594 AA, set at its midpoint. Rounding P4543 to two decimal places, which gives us -2.43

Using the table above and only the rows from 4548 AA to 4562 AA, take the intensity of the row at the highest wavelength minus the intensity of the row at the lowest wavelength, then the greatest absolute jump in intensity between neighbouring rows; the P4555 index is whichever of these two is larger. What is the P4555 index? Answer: 2.9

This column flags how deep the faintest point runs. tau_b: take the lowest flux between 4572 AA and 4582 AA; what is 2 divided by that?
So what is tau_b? 0.20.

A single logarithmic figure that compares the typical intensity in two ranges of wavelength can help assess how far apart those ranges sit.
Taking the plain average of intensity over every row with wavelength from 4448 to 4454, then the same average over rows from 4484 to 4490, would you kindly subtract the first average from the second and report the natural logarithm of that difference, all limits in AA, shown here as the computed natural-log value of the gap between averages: -0.2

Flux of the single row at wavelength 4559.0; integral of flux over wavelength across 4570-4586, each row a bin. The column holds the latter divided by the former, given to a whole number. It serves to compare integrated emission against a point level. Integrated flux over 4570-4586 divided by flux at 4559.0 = 15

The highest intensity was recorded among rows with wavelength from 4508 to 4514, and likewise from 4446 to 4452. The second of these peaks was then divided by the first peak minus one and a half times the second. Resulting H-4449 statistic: -2.4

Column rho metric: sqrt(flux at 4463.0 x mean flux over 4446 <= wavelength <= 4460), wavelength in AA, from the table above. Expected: 8.2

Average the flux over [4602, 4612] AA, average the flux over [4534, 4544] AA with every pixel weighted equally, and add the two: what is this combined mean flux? 21.9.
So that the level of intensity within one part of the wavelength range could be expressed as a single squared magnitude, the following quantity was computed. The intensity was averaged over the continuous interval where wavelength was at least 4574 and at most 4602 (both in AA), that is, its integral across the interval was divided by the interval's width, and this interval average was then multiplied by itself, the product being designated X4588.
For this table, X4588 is 133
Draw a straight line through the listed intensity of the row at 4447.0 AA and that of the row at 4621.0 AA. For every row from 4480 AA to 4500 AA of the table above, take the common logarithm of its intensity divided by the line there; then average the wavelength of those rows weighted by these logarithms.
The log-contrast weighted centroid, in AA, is 4488.2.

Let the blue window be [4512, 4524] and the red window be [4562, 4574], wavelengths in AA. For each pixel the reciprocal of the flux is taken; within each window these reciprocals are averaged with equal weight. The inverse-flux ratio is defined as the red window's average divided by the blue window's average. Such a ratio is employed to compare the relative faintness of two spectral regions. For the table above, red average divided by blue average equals 0.95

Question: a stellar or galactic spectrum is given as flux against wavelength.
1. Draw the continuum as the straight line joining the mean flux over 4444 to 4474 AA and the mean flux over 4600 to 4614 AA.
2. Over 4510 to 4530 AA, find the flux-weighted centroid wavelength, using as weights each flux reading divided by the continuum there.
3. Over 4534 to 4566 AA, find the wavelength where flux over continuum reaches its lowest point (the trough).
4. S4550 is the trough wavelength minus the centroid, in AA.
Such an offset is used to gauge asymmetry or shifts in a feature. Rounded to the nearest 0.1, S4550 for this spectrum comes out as 15.4 AA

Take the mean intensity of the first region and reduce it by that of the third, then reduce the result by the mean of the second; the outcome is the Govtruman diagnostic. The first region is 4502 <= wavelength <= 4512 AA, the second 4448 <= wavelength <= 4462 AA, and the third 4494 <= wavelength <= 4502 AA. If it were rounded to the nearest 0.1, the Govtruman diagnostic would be -6.9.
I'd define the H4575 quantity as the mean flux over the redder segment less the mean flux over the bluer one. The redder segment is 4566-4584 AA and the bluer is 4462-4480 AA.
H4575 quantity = 1.5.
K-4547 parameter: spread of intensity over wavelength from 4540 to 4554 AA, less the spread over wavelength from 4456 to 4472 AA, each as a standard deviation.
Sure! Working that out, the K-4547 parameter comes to -1.2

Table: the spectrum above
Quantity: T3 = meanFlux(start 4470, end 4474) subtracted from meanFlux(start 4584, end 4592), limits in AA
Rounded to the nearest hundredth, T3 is 0.46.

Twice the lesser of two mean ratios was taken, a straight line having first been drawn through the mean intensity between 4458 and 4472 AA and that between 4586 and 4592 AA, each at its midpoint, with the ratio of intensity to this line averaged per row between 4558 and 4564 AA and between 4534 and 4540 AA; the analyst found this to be 1.71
